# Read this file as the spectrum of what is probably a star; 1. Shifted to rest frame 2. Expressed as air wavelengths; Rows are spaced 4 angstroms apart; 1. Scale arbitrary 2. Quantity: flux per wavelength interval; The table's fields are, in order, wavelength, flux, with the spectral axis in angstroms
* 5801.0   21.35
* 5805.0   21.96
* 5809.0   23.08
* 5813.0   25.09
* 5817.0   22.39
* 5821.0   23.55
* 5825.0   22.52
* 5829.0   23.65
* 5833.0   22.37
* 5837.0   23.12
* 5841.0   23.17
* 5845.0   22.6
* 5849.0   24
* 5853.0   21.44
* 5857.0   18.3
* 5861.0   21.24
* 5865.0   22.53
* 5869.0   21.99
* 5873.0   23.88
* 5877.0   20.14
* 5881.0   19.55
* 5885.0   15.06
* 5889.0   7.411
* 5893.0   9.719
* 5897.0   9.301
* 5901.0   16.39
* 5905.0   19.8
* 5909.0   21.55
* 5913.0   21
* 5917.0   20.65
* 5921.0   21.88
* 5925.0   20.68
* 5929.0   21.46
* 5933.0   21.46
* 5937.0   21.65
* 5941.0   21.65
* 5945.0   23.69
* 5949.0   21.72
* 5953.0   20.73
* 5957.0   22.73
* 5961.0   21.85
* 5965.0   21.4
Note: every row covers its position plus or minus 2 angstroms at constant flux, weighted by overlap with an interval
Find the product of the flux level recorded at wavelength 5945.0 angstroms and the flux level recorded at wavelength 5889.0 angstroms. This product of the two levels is 176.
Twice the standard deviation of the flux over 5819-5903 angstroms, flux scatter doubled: 10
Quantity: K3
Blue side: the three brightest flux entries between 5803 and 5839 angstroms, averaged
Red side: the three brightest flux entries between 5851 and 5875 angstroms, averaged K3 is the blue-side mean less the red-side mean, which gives 1.3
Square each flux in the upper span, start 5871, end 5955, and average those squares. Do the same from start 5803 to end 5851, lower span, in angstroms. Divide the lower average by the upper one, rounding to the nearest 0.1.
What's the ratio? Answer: 1.4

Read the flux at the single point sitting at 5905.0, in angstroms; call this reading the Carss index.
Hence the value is 19.8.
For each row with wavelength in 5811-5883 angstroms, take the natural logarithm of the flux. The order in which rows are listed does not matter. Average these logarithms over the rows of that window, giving 3.10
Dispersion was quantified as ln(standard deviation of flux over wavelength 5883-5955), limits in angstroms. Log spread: 1.6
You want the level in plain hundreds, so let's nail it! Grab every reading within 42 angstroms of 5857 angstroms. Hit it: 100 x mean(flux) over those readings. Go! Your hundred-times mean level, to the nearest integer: 1990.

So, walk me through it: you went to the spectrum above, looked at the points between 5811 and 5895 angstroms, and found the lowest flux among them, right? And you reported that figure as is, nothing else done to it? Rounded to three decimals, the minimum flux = 7.411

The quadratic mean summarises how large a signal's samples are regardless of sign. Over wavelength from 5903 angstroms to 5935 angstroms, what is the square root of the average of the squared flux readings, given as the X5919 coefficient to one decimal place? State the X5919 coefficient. 21.1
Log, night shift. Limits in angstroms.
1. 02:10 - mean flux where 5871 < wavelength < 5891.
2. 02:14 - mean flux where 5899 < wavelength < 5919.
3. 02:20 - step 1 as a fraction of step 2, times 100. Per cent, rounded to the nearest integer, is 87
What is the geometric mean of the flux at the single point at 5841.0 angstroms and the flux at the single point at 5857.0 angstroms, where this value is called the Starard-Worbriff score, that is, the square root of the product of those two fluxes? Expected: 20.6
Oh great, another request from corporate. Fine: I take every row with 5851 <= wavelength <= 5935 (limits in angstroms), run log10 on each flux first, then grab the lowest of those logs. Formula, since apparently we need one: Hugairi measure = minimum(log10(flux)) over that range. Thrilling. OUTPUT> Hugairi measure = 0.87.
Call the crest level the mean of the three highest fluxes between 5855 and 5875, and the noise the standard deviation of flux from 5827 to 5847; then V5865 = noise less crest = -22.3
